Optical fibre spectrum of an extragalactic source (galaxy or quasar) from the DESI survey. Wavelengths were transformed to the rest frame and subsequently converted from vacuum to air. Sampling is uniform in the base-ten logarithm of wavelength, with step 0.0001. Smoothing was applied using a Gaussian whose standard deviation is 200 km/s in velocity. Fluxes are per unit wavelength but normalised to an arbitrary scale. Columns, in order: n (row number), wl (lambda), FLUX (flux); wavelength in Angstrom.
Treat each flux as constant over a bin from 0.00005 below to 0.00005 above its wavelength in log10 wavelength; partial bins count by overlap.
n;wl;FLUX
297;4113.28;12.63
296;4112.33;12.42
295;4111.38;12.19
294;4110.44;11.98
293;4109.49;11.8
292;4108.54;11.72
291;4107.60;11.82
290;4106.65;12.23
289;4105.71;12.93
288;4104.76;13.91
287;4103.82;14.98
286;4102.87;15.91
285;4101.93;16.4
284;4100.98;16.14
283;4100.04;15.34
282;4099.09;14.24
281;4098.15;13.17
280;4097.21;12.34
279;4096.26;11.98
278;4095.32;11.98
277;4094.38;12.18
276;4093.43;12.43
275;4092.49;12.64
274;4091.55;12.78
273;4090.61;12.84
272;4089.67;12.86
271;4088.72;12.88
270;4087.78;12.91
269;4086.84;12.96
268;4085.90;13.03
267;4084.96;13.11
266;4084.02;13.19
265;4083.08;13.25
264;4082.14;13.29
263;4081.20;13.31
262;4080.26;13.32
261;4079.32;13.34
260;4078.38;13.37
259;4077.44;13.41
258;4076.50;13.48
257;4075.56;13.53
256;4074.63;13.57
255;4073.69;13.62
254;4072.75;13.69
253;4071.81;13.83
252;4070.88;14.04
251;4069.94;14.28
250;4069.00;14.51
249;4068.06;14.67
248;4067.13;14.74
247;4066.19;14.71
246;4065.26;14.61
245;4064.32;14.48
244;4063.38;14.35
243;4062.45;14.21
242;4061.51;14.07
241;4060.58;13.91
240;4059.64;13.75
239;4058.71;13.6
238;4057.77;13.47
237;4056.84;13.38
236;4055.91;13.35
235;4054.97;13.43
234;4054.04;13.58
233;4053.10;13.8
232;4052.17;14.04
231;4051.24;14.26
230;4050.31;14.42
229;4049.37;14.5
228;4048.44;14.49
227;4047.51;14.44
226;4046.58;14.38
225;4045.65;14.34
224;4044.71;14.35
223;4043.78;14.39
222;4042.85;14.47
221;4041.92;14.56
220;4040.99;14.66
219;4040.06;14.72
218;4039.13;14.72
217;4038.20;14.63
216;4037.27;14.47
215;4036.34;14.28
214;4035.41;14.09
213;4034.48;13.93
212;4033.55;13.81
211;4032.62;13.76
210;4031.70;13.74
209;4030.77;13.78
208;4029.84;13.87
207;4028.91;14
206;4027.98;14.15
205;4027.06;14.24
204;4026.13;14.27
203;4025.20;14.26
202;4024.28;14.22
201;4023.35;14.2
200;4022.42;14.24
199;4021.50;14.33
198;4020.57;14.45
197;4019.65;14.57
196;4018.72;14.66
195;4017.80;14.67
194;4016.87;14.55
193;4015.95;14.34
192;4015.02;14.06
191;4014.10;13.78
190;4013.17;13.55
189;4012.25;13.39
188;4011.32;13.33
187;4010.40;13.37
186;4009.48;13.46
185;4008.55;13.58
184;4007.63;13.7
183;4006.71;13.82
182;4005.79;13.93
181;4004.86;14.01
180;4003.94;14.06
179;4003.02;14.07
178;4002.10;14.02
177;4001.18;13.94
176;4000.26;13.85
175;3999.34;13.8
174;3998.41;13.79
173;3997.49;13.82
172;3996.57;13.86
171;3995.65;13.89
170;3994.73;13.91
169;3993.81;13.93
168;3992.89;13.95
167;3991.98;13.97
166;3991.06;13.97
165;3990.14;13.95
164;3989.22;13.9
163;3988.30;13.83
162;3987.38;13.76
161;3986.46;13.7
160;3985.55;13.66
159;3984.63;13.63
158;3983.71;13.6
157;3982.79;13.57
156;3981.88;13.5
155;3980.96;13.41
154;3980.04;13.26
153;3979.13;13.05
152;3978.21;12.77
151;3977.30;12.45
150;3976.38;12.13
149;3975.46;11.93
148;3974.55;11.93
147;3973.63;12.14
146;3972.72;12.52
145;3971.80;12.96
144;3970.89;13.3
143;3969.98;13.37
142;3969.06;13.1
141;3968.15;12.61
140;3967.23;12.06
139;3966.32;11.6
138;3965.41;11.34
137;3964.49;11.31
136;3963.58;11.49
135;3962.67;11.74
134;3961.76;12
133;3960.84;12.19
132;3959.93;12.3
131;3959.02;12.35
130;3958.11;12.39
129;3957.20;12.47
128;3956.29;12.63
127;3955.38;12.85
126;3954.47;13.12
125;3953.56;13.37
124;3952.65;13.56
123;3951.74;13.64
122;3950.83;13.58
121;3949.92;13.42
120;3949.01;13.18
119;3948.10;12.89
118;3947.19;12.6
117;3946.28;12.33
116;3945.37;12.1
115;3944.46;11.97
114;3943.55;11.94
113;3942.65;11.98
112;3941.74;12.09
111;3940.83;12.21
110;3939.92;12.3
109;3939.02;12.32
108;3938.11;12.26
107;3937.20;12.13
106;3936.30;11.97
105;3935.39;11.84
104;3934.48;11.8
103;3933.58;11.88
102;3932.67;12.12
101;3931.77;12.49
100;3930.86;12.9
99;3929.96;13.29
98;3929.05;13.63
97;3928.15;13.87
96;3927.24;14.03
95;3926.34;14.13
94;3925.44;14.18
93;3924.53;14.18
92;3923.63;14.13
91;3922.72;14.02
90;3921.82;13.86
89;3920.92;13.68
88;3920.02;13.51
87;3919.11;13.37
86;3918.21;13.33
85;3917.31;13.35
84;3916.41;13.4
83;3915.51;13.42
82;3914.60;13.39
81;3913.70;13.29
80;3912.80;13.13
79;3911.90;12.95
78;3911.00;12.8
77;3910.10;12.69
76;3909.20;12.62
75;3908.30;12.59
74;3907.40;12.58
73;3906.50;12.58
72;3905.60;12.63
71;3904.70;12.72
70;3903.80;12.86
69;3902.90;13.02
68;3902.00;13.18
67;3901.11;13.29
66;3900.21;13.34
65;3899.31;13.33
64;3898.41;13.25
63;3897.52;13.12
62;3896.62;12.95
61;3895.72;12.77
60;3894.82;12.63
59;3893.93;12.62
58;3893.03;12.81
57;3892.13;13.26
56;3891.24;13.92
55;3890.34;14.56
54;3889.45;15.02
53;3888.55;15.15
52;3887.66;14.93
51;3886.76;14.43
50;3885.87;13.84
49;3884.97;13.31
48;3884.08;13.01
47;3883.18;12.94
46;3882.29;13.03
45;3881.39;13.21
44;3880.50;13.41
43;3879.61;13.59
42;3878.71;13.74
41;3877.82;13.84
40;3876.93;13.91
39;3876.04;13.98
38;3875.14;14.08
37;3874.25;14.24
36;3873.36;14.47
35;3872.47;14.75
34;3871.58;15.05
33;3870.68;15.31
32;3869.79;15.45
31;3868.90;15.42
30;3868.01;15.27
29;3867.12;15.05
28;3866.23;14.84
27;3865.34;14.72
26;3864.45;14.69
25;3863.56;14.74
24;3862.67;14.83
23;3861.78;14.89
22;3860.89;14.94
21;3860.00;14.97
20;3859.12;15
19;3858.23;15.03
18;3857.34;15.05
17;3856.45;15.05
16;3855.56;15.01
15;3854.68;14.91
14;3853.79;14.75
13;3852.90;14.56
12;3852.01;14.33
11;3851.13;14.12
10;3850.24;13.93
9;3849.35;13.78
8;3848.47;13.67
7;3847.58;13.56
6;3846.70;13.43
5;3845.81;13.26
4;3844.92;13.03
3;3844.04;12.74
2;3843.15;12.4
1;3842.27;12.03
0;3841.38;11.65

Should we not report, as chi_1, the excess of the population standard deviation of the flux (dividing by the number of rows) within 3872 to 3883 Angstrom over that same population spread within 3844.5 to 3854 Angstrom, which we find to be 0.0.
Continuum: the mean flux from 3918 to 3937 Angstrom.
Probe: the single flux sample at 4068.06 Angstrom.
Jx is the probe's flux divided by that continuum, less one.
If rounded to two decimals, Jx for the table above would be 0.11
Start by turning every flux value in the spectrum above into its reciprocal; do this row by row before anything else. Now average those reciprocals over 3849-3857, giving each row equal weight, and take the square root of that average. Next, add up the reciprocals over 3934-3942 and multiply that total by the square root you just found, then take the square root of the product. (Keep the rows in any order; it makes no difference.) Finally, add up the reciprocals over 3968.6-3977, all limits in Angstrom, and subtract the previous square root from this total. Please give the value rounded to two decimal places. 0.27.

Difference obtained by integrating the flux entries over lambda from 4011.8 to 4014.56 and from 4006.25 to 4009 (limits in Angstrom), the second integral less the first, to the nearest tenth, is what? 0.3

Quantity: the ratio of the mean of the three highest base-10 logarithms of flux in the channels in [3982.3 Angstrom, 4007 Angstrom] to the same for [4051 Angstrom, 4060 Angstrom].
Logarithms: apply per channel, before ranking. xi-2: 1.00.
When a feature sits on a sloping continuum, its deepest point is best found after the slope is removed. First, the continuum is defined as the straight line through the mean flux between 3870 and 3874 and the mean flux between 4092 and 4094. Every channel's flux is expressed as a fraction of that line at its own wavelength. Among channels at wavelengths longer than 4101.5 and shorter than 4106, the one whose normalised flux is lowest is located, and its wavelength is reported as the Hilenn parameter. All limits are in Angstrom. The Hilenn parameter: 4105.71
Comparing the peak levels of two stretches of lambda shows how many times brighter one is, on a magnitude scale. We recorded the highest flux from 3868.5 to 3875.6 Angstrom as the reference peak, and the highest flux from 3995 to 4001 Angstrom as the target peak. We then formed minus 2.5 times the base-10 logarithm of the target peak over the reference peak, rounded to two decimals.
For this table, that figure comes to 0.12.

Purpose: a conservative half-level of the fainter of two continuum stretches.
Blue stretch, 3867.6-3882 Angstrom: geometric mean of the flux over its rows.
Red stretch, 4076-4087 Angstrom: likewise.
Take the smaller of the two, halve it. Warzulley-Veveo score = 6.63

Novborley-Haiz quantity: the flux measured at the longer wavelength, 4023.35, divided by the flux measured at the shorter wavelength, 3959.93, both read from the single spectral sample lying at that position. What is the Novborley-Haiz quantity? 1.15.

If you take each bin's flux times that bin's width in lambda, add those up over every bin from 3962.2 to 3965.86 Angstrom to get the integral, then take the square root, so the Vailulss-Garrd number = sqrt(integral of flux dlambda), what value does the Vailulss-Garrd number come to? 6.5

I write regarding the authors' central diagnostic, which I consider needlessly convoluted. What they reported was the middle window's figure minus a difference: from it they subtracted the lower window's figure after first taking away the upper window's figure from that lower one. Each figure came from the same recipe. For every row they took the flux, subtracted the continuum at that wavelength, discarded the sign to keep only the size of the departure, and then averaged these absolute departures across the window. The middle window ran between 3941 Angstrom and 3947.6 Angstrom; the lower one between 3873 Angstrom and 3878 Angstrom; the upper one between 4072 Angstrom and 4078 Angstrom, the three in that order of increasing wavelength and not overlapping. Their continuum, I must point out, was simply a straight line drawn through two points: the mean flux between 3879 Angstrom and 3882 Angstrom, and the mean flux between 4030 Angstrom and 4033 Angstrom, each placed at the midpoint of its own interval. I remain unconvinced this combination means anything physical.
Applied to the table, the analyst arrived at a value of 1.0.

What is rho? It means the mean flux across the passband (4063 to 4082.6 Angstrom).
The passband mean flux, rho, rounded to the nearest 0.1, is 13.9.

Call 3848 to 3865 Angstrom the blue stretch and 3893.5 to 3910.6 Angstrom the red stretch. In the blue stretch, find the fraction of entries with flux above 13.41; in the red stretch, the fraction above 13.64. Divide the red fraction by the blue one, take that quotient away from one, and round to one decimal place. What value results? 1.0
